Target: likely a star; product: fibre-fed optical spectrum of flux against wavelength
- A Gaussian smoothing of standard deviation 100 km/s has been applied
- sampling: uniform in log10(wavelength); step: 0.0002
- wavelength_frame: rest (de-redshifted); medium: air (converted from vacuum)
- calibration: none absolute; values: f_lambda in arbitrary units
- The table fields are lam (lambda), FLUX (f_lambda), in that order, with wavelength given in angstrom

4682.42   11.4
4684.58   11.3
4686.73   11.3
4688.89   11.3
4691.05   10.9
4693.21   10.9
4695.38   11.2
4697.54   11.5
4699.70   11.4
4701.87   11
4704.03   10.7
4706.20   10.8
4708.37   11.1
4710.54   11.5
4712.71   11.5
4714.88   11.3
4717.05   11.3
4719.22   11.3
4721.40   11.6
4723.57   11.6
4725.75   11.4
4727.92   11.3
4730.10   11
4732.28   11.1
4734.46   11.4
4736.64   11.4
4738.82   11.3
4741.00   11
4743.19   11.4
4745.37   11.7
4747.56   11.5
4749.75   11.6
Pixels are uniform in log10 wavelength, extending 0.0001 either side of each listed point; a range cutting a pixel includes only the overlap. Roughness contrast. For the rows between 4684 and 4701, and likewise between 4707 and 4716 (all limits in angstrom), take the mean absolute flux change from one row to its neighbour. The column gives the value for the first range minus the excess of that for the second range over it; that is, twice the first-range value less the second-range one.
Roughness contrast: 0.11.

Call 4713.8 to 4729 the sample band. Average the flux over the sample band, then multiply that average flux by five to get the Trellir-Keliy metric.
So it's 57.0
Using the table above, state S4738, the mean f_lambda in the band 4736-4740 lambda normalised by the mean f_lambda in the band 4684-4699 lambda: 1.01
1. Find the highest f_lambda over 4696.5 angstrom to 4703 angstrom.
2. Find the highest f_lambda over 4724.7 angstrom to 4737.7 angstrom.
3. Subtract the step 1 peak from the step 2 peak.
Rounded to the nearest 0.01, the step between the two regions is -0.10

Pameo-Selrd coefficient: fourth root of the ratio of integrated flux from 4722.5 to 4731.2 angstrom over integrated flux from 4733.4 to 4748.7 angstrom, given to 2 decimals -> 0.87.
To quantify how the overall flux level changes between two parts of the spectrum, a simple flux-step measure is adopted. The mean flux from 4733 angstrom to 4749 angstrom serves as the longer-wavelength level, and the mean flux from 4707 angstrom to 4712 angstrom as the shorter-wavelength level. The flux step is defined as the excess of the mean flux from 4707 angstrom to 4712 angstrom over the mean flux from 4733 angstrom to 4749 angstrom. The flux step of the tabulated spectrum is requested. -0.1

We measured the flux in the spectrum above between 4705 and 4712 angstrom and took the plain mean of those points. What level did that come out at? 11.1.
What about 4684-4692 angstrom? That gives 11.2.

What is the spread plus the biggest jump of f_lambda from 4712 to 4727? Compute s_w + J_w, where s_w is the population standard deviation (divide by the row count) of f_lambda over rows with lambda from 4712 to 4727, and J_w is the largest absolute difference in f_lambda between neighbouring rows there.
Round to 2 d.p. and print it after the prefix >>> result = 0.43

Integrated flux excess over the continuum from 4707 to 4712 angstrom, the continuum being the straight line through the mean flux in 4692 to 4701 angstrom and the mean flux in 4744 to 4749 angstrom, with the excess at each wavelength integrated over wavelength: -0.2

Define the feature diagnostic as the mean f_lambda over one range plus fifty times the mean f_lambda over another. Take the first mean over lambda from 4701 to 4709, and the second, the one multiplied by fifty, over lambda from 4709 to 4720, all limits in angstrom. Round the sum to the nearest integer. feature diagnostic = 580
